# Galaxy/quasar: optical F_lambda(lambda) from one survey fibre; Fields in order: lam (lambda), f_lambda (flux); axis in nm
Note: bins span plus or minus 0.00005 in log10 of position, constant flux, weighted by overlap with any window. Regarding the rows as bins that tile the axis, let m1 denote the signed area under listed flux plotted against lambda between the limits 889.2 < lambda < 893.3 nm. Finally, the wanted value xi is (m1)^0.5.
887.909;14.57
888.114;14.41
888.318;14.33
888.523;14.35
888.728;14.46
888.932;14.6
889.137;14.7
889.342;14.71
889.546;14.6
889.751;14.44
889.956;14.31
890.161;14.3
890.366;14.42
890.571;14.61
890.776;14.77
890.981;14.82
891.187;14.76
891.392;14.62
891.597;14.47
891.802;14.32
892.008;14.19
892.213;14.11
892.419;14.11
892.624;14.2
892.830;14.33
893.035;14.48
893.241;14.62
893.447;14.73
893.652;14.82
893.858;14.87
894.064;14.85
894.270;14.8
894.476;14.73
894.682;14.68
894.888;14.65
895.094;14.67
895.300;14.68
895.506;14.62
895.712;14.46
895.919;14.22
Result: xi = 7.7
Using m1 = 59.3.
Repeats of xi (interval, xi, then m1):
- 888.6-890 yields 4.5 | 20.4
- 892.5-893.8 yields 4.3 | 18.9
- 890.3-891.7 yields 4.5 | 20.5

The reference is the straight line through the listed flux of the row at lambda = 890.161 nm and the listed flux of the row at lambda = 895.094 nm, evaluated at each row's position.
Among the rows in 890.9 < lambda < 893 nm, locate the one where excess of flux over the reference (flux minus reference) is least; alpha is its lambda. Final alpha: 892.419 nm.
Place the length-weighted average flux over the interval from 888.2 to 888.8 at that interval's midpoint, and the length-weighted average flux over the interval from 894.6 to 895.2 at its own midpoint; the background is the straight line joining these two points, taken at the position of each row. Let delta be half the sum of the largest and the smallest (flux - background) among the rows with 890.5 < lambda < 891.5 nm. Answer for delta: 0.2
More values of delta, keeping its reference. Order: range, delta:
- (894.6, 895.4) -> 0.0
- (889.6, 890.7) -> 0.0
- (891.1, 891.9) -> 0.0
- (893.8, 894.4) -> 0.2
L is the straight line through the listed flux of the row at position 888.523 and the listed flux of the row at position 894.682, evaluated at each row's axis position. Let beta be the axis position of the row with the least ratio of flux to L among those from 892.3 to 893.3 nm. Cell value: 892.419 nm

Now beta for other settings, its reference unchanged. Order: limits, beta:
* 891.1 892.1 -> 892.008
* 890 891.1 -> 890.161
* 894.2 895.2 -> 894.888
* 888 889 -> 888.318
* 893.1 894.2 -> 893.241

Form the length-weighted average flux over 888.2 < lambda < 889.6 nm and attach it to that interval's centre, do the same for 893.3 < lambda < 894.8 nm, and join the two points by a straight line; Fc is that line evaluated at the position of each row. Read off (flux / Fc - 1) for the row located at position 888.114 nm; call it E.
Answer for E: -0.006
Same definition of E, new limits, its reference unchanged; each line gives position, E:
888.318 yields -0.013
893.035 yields -0.017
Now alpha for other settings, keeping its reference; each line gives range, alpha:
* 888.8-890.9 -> 890.161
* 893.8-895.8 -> 895.712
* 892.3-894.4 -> 892.419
